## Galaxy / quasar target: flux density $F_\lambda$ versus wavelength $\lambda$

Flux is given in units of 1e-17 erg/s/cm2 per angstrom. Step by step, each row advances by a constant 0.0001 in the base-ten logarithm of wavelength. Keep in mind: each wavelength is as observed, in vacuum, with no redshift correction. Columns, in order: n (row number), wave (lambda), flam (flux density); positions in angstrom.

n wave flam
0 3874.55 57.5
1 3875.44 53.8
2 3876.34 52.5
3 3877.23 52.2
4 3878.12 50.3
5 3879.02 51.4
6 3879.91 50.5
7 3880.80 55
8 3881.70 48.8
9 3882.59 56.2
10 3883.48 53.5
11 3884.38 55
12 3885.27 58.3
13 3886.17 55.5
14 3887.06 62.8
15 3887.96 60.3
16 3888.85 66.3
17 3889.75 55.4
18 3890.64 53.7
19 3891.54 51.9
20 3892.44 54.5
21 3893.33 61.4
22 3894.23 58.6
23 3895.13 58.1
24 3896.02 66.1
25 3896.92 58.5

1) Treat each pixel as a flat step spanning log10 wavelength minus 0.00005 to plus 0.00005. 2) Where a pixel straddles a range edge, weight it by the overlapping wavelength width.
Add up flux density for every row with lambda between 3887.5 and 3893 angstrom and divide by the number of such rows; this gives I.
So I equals 57.0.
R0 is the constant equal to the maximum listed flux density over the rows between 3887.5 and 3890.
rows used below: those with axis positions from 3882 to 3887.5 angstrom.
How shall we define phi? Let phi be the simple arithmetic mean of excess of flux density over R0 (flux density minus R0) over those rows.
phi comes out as -9.4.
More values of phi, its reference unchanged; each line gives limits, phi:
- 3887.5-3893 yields -9.3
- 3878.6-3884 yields -13.7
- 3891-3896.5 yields -7.9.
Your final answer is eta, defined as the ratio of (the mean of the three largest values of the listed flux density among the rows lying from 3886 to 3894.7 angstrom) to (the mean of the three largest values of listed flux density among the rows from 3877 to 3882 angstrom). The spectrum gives 1.20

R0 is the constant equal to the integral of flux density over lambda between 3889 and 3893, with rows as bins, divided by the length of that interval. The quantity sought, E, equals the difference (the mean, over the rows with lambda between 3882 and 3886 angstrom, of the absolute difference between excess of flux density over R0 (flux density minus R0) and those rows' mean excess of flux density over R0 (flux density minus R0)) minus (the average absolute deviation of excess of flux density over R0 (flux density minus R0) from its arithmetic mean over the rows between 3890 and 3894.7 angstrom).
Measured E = -1.7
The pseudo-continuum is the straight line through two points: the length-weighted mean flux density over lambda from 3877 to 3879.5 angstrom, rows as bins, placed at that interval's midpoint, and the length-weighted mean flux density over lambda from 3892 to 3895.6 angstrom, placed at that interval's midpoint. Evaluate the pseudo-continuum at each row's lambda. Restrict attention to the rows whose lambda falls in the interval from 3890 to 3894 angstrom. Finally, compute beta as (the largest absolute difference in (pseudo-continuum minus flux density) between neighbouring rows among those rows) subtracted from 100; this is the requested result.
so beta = 93.5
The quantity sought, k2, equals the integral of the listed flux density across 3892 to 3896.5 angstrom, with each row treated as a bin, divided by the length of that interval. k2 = 60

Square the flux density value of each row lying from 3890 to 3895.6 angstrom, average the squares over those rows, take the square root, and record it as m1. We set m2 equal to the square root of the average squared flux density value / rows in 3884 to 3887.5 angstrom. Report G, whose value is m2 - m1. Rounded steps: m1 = 56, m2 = 58.0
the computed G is 2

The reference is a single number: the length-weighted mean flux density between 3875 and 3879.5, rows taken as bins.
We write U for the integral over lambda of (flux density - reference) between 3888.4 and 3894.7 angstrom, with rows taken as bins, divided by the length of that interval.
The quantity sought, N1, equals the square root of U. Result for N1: 2.3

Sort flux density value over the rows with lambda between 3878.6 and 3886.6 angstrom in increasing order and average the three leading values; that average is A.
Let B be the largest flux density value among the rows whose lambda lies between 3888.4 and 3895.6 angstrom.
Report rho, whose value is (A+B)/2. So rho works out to 58.3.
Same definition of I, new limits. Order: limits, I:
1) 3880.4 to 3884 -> 53.4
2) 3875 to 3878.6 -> 52.2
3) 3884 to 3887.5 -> 57.9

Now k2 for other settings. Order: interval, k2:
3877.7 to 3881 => 52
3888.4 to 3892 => 57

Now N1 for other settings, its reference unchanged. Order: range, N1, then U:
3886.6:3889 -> 3.3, 10.8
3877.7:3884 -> 0.6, 0.3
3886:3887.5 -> 2.8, 7.9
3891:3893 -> 1.3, 1.7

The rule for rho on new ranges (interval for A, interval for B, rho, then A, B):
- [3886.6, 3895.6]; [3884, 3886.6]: 55.8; 53.4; 58.3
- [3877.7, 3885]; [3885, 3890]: 58.1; 49.9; 66.3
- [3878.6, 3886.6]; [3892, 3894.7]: 55.8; 50.2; 61.4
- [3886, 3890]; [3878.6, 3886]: 57.7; 57.1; 58.3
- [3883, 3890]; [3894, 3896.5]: 60.4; 54.6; 66.1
